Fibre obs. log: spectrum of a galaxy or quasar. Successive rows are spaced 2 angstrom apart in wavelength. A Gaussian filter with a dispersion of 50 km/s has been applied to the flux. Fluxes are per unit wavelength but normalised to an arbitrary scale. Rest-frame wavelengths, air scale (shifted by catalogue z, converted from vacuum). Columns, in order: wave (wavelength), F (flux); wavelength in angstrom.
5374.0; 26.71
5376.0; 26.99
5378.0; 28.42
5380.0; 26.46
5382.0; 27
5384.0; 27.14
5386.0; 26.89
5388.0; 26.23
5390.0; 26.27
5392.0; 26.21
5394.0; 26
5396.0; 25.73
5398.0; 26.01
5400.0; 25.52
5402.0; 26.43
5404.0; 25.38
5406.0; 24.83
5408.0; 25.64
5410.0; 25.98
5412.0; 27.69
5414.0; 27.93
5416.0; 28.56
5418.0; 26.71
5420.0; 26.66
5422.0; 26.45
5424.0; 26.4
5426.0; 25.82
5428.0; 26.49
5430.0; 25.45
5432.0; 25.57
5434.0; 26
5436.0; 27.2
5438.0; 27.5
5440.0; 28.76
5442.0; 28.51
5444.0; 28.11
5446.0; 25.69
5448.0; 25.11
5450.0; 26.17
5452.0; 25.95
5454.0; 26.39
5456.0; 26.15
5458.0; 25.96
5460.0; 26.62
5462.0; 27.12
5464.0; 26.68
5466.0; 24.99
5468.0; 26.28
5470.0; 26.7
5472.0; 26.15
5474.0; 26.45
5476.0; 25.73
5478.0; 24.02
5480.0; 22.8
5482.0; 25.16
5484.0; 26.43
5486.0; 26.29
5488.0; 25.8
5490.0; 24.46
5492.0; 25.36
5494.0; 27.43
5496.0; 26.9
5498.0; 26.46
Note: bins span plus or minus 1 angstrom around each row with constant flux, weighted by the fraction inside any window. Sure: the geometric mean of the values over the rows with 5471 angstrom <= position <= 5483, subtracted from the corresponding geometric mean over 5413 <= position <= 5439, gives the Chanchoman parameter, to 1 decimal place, 1.6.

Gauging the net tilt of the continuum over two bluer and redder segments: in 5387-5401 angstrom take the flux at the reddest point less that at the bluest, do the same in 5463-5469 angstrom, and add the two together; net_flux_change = -1.1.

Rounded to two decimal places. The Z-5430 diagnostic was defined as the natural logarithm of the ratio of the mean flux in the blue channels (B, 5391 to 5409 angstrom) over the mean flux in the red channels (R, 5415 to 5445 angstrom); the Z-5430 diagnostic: -0.05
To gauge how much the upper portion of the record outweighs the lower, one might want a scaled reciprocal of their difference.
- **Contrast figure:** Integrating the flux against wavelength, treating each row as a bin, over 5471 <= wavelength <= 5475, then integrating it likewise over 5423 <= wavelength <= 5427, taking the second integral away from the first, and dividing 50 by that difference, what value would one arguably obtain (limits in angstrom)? 66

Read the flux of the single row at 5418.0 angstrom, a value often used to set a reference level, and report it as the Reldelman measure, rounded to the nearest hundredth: 26.71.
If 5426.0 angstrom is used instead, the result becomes 25.82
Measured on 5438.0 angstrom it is 27.50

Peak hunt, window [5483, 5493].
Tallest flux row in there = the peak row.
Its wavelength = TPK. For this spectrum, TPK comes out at 5484.0 angstrom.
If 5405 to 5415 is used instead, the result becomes 5414.0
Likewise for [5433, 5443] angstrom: 5440.0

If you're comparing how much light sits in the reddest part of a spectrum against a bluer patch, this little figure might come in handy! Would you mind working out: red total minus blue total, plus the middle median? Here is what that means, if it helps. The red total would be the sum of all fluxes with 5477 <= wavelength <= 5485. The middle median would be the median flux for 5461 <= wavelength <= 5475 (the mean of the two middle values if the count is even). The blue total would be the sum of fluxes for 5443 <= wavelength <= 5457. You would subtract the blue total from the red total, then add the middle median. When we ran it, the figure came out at -59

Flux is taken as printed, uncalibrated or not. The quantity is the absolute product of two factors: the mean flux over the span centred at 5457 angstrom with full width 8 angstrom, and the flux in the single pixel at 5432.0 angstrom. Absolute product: 672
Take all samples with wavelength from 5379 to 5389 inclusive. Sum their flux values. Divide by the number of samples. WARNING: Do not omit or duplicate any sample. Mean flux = 26.7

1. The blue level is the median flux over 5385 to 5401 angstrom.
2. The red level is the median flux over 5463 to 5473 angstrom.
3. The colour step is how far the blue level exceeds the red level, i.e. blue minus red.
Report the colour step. -0.17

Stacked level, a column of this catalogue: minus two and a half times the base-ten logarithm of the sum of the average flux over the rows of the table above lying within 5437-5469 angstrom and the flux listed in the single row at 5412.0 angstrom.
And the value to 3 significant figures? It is -4.34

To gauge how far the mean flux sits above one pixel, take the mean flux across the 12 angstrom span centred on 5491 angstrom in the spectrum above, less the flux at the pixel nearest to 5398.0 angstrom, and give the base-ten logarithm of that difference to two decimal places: -1.52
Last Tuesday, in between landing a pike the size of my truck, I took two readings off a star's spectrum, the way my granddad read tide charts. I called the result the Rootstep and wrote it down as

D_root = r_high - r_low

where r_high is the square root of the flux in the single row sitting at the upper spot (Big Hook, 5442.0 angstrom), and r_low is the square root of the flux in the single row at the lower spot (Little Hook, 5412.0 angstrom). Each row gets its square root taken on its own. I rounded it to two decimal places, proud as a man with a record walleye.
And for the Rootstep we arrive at 0.08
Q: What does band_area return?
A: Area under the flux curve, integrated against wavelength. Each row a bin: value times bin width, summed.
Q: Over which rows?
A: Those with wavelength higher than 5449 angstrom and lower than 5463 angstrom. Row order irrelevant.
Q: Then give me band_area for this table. 369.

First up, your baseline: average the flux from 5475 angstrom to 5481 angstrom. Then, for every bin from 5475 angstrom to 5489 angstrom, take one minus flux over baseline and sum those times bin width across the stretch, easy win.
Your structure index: -0.57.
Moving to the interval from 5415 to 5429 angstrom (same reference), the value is -1.47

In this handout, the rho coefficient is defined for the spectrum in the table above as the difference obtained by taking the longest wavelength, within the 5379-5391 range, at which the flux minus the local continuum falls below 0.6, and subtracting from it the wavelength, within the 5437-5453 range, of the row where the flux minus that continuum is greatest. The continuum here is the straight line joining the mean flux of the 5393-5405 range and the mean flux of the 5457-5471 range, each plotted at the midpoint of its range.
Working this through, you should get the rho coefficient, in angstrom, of -50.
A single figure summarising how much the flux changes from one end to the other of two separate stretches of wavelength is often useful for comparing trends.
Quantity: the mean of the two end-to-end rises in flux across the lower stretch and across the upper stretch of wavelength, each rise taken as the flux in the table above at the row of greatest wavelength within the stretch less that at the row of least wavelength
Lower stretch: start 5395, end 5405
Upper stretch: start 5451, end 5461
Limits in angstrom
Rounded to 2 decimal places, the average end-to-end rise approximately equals 0.16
